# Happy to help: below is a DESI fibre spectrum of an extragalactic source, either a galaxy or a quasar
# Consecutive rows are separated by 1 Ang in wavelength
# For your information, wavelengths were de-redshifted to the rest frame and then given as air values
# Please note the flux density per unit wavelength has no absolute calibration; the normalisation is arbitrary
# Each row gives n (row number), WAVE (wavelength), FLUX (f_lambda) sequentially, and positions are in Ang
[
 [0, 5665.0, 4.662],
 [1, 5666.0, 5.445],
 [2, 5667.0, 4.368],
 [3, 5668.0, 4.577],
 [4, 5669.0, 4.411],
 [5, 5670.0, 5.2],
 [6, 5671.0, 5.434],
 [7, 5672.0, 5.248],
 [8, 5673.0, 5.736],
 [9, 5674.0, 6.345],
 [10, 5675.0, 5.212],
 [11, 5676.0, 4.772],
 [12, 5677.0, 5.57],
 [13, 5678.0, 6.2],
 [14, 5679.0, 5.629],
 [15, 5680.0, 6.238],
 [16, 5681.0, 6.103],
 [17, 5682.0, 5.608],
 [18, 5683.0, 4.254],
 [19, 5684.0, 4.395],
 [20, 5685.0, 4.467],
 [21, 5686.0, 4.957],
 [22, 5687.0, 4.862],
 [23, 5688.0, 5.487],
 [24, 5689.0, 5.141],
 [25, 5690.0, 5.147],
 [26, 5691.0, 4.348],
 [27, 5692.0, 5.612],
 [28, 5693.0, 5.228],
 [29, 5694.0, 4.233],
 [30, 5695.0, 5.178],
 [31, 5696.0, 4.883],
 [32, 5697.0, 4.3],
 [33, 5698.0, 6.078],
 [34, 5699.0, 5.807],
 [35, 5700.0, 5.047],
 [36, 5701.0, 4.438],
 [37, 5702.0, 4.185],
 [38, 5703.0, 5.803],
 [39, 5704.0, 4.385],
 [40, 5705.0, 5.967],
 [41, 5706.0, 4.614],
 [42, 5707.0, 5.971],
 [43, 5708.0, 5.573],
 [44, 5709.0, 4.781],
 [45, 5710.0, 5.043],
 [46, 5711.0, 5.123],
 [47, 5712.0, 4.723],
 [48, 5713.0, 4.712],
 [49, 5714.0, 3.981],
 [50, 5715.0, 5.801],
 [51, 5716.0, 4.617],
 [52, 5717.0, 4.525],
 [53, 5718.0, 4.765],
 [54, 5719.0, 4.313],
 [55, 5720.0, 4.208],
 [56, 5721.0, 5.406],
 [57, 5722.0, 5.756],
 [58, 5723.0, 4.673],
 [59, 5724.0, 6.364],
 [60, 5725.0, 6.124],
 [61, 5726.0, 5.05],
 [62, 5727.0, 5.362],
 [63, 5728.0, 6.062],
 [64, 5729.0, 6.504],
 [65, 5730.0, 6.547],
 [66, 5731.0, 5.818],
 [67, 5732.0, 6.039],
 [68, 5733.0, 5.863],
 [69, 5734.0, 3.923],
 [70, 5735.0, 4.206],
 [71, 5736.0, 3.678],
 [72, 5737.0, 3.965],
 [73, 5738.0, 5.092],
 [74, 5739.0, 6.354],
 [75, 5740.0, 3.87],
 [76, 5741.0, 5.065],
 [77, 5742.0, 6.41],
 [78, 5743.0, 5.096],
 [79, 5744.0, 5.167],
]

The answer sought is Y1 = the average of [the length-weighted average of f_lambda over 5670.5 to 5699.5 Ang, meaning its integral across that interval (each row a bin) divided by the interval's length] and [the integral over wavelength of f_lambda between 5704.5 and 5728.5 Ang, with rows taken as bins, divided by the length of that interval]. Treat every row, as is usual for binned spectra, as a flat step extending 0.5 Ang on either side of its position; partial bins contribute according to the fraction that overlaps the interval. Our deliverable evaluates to 5.20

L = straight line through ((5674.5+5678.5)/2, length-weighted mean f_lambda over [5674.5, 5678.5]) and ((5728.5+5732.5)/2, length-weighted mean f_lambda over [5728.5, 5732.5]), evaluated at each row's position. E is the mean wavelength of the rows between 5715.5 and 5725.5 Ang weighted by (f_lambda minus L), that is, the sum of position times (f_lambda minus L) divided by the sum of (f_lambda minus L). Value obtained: 5719.1 Ang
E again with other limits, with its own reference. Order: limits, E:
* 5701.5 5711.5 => 5706.3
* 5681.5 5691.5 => 5686.6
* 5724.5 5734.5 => 5730.9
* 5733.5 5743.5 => 5737.5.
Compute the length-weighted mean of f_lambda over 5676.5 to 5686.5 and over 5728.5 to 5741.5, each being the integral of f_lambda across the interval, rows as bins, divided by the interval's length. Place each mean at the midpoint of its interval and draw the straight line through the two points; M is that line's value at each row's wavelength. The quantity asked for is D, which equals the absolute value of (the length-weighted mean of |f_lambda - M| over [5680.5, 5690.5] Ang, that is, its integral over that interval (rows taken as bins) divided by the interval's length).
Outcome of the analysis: 0.52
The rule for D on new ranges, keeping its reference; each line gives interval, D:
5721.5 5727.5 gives 0.59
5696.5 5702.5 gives 0.74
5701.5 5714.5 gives 0.61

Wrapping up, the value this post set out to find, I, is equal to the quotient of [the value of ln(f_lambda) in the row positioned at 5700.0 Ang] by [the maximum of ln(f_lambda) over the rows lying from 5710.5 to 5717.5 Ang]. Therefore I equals 0.92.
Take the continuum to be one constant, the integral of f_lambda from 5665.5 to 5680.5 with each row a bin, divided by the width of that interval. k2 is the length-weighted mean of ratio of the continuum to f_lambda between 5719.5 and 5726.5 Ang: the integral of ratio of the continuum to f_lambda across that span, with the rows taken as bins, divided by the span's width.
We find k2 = 1.02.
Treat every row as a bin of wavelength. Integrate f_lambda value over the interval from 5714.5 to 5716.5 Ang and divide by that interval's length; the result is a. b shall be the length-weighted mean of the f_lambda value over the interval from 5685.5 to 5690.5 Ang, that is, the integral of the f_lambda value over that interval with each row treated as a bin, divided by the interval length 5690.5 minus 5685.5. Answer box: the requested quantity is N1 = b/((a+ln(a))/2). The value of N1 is 1.492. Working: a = 5.2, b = 5.1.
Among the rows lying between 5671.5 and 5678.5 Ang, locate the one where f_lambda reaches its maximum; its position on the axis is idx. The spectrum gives 5674.0 Ang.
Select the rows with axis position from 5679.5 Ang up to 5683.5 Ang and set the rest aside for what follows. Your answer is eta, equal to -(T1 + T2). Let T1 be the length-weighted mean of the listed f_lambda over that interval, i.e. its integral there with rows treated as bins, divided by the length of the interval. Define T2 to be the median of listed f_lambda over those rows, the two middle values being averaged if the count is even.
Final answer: -11.4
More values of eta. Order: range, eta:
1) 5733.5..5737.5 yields -7.9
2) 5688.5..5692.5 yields -10.2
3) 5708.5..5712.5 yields -9.8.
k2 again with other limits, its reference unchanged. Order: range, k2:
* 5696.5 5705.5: 1.07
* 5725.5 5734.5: 0.96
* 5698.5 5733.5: 1.04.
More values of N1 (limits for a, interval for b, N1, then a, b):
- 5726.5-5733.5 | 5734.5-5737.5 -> 1.010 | 6.0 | 3.9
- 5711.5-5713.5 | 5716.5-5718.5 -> 1.482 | 4.7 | 4.6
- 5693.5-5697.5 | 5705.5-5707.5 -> 1.711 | 4.6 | 5.3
